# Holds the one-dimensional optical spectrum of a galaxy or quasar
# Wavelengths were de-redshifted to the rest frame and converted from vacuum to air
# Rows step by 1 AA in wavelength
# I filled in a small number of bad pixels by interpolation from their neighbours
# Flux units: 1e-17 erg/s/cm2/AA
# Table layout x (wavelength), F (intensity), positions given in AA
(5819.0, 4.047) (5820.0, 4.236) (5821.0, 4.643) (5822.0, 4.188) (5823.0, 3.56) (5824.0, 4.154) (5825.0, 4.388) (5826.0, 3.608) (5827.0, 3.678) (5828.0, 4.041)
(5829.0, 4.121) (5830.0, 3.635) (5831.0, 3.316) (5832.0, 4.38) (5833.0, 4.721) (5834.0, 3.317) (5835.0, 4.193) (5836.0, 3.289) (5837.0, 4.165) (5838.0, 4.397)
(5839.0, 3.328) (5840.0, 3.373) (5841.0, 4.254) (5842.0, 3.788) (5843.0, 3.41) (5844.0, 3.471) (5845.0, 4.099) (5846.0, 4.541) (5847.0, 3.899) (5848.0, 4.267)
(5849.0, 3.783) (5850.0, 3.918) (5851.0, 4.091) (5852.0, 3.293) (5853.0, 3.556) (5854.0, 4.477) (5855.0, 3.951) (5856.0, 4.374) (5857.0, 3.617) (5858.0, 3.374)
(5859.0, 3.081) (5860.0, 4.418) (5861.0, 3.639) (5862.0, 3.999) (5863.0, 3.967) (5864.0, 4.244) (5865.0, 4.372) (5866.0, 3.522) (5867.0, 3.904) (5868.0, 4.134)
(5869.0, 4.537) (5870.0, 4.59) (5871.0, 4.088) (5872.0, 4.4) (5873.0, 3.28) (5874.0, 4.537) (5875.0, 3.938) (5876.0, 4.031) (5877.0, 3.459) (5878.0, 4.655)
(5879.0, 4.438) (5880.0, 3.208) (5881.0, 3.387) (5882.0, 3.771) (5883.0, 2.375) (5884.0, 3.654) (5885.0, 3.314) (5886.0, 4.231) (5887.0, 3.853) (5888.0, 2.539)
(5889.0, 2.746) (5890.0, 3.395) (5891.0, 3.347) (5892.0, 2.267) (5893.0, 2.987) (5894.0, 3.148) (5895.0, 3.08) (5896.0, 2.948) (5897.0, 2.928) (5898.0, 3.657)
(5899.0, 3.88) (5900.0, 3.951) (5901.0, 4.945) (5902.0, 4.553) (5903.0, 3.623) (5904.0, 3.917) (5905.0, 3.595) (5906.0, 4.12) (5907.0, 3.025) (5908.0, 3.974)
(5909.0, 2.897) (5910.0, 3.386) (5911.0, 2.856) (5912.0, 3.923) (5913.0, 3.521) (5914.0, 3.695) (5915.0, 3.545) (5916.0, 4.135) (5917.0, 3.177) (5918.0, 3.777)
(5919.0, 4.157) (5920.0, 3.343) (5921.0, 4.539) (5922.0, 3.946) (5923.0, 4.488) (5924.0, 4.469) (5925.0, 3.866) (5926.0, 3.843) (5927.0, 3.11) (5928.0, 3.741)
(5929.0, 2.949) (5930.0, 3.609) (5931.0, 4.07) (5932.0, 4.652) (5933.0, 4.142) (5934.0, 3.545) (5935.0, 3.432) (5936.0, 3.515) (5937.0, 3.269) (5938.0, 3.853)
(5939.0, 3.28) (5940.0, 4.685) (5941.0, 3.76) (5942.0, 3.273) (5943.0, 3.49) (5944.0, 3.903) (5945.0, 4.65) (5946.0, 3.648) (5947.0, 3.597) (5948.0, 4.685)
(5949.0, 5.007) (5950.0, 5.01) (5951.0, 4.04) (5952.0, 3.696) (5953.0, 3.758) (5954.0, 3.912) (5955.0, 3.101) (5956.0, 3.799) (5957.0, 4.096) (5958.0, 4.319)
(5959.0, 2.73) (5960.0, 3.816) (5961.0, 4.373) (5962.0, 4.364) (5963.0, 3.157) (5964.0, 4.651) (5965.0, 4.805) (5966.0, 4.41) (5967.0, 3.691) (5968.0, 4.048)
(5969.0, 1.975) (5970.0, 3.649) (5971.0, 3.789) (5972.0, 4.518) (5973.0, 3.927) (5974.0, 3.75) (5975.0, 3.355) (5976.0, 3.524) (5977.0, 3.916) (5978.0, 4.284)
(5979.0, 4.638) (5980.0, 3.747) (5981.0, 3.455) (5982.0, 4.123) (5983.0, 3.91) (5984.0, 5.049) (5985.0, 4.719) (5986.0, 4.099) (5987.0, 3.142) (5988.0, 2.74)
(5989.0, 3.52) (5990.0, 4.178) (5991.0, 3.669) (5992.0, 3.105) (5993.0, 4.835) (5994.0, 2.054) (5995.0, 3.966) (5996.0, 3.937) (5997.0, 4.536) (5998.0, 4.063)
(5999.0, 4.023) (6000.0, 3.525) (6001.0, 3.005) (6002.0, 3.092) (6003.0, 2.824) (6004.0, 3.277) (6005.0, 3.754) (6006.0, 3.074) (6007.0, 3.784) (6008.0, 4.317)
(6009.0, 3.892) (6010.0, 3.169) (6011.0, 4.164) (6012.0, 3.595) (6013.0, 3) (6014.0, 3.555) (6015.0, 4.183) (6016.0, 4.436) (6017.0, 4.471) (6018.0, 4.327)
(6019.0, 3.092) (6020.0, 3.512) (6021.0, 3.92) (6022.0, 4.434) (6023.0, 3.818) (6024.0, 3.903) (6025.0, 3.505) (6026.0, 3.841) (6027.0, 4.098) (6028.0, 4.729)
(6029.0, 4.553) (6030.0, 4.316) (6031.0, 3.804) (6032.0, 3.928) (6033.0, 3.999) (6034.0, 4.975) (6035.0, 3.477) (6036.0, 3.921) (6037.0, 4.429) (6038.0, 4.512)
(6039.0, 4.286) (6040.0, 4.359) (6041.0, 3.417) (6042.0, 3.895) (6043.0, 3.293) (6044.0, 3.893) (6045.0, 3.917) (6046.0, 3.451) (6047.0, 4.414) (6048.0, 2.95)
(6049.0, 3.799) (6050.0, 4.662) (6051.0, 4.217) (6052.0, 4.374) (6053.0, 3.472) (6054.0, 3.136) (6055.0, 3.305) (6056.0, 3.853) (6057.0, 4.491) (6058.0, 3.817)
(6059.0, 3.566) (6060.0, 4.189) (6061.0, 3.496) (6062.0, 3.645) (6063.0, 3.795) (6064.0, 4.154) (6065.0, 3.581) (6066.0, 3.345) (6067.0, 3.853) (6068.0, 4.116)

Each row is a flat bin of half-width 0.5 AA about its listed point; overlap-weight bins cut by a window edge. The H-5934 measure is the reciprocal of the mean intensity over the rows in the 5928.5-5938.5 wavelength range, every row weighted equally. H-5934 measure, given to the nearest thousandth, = 0.270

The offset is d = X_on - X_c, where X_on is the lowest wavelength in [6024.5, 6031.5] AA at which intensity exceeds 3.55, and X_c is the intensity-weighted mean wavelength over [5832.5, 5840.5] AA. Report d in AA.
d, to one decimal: 189.6 AA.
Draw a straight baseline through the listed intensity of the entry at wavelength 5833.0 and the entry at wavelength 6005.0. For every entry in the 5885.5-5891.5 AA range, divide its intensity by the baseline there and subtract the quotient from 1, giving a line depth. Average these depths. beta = 0.24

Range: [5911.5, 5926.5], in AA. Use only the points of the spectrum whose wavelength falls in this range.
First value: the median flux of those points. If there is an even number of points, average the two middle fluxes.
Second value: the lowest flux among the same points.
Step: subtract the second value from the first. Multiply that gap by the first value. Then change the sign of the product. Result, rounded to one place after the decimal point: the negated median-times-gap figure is -2.7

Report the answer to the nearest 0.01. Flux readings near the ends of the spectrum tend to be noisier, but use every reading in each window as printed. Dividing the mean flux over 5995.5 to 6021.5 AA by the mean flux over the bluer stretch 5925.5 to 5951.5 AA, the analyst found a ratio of 0.96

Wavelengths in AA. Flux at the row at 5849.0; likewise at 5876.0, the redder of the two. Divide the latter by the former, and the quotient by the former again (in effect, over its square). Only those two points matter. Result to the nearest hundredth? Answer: 0.28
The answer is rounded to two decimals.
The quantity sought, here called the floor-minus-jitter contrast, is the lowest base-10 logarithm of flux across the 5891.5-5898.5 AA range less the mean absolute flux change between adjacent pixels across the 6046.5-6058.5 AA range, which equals -0.29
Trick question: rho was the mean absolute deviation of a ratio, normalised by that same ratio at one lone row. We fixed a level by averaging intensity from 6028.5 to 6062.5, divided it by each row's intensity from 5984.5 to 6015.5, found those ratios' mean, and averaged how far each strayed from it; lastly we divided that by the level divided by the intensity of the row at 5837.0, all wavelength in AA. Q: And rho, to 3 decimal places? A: 0.177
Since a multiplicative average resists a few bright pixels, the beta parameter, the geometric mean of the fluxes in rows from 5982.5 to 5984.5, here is 4.44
